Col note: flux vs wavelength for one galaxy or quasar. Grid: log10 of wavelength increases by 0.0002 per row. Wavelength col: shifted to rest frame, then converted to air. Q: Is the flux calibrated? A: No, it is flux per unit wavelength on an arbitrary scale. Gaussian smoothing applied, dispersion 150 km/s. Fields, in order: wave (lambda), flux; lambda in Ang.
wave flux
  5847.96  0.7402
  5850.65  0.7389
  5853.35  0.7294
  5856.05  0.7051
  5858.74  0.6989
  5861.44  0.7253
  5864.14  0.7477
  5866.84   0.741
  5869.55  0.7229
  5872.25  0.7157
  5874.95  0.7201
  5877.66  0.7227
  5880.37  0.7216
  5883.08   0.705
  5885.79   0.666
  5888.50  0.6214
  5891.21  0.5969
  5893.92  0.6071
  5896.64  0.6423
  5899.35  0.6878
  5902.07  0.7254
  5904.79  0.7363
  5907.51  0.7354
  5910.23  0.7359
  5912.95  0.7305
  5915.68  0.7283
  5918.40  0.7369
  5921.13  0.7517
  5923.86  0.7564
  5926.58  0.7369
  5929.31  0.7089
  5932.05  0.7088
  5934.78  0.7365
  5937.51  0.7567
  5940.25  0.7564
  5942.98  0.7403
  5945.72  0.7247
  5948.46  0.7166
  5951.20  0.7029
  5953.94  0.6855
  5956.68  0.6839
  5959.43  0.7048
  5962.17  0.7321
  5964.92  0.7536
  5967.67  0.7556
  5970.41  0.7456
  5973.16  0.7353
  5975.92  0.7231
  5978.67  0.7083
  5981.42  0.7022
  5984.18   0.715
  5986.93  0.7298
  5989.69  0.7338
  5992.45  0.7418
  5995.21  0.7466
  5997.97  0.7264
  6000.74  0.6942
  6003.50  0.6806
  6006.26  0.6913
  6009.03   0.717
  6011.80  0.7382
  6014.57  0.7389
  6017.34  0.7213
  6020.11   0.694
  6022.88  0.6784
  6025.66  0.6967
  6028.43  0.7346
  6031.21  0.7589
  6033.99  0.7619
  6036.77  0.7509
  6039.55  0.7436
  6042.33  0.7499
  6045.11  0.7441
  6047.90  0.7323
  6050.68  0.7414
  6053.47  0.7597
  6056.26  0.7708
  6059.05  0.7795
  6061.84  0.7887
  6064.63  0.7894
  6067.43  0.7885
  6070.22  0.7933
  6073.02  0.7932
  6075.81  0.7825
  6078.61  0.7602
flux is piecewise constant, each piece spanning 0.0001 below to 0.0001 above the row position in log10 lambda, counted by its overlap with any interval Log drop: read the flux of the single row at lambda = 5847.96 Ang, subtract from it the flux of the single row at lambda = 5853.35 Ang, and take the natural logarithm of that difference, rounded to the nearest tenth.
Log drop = -4.5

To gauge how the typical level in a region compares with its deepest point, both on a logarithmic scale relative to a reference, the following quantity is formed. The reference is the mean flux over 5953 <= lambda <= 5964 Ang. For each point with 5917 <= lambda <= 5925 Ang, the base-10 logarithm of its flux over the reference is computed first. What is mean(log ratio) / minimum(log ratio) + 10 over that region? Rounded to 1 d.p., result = 11.3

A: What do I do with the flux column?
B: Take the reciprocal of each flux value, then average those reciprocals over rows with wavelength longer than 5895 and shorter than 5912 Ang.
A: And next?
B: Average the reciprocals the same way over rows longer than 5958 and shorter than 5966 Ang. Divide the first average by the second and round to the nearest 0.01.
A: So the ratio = 1.03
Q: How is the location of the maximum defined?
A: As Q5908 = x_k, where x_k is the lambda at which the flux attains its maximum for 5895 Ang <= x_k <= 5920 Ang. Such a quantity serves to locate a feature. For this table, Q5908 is 5918.40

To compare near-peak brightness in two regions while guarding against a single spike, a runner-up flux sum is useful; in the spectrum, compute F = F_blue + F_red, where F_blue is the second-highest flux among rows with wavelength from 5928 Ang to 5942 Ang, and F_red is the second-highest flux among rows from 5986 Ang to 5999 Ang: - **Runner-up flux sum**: 1.50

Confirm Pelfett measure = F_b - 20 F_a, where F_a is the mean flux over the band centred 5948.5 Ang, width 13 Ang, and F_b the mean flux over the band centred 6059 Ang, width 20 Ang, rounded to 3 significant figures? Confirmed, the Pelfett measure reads -13.5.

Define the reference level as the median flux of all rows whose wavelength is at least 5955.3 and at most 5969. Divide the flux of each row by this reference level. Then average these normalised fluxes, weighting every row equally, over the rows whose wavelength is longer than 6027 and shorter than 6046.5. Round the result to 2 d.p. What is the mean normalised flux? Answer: 1.02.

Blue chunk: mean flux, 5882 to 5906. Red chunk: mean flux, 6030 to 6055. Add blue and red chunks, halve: 0.707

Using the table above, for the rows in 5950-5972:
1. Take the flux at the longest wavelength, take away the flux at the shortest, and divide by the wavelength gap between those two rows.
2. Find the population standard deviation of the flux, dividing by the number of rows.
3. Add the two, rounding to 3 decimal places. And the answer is 0.030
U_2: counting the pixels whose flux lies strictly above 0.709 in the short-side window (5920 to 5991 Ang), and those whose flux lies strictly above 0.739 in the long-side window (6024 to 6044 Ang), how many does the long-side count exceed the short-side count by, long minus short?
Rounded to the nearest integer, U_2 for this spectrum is -13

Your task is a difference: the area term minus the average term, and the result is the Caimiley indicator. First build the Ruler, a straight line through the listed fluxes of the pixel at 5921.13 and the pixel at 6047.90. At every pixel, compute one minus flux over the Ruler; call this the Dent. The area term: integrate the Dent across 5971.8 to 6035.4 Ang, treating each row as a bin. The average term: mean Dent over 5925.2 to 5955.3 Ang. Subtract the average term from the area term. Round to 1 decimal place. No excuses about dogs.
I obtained 1.6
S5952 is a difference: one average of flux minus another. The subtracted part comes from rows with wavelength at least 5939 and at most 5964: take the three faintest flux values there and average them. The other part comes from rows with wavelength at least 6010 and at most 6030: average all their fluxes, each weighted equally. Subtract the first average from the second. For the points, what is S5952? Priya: 0.024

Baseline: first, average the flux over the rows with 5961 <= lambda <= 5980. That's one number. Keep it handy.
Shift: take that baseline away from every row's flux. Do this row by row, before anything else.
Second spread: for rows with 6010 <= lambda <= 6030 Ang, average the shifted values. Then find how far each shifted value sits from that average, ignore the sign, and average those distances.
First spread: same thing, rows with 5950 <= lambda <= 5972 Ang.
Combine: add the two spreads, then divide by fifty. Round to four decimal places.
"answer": 0.0010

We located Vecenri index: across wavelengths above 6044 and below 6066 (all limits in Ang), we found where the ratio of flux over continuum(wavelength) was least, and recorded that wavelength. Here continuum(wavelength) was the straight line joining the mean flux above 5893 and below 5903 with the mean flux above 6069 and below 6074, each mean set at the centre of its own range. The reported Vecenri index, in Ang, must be 6047.90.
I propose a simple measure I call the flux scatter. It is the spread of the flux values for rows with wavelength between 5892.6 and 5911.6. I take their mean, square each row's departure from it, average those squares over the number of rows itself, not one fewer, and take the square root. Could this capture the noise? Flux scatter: 0.049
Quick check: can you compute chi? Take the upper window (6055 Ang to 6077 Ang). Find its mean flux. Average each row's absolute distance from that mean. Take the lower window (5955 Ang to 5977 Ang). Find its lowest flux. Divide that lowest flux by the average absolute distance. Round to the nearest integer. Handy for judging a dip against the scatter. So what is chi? 112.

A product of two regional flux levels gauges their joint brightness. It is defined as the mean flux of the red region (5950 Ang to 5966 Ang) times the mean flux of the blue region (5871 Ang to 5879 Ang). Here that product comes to 0.511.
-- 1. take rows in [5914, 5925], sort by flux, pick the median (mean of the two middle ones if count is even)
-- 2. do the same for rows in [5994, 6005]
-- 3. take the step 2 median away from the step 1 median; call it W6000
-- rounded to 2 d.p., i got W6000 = 0.03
